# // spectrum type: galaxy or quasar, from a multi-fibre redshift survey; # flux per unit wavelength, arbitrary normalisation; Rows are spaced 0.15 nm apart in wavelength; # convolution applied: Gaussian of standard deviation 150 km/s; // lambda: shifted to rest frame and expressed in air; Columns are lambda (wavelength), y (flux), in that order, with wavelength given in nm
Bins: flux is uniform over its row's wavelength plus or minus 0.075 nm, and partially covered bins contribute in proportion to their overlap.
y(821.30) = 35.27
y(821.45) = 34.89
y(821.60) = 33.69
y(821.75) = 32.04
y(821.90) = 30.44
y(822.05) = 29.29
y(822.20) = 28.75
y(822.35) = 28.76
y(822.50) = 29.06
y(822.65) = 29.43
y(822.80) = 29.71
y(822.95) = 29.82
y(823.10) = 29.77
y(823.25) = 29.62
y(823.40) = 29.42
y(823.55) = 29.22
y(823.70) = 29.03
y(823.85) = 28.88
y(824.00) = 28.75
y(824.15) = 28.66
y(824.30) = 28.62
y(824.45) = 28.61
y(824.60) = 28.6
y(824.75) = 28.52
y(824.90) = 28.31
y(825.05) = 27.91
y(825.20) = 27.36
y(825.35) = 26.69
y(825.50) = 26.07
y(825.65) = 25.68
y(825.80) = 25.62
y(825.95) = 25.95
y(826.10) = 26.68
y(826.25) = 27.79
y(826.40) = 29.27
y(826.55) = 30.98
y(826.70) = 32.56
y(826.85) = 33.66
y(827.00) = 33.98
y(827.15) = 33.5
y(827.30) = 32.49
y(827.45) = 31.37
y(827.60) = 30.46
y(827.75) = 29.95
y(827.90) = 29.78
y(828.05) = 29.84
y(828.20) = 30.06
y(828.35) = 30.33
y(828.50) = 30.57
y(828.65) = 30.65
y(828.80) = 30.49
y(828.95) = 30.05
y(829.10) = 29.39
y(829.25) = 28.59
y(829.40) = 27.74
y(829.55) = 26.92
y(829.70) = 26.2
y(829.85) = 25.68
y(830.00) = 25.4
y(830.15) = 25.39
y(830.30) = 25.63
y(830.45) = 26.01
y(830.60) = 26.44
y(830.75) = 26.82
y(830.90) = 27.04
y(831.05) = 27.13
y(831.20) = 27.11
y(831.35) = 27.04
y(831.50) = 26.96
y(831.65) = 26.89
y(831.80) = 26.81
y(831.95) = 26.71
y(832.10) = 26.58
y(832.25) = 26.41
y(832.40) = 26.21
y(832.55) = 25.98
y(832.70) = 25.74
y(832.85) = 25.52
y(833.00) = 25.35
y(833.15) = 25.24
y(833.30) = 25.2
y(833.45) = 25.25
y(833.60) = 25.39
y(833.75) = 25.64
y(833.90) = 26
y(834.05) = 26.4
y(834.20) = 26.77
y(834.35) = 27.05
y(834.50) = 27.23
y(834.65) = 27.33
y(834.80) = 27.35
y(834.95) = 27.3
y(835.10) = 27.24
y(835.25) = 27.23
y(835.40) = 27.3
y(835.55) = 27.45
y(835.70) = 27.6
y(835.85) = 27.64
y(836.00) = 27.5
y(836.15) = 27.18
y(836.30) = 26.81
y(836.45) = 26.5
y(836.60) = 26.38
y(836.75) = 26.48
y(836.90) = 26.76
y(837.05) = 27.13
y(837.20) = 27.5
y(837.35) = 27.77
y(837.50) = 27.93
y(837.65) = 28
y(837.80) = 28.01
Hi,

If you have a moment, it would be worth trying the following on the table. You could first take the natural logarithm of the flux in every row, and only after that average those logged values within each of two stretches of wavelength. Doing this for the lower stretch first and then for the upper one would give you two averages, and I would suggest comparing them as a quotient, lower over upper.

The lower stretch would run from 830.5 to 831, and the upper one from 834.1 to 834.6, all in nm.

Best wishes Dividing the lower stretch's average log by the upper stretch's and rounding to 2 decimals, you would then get 1.00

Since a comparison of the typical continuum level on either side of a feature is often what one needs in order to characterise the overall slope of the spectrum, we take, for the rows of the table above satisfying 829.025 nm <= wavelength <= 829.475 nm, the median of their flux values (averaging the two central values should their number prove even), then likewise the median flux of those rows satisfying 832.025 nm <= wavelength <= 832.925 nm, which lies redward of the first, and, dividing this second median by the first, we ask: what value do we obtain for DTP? 0.91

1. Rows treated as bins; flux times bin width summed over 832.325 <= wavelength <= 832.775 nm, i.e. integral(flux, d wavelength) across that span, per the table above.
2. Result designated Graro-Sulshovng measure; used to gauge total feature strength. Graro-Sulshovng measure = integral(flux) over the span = 11.7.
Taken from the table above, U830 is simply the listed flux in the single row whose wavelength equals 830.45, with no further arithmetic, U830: 26.01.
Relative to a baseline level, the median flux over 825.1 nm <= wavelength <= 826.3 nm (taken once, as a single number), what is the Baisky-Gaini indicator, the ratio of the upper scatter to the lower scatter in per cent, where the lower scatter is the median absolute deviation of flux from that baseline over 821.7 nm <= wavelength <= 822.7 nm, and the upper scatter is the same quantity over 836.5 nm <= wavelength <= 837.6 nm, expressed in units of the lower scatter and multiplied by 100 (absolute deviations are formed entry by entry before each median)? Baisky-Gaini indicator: 26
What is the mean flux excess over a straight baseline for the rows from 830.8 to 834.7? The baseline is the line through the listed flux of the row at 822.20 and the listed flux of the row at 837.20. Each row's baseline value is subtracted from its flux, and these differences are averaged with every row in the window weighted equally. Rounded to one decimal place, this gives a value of -1.5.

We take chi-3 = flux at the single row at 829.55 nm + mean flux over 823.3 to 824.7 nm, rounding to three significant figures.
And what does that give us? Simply 55.8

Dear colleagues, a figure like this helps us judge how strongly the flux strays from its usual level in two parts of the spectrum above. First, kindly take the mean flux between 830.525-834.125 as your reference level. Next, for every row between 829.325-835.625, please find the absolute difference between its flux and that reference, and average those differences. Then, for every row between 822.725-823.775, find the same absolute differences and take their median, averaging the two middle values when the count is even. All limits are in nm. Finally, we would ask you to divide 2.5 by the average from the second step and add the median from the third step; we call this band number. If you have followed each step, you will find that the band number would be 6.9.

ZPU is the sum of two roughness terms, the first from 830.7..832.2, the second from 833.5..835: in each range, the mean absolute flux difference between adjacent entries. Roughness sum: 0.32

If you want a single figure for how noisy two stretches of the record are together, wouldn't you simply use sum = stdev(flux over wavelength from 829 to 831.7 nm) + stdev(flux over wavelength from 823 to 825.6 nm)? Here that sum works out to 2.0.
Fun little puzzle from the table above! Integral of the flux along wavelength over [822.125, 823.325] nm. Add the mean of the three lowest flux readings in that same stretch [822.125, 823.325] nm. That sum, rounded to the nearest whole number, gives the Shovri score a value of 64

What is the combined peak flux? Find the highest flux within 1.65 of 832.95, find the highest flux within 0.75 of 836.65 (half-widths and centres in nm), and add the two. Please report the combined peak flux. 55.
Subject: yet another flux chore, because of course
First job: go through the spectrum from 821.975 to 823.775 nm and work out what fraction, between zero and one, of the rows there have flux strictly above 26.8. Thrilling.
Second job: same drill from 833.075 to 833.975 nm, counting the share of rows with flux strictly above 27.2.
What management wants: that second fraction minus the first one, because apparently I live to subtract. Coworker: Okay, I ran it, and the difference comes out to -1.0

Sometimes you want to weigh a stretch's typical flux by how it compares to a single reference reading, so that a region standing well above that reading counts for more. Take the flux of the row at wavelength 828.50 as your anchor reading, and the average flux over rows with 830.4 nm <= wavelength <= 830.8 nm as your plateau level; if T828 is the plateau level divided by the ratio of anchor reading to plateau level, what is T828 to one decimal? 22.8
